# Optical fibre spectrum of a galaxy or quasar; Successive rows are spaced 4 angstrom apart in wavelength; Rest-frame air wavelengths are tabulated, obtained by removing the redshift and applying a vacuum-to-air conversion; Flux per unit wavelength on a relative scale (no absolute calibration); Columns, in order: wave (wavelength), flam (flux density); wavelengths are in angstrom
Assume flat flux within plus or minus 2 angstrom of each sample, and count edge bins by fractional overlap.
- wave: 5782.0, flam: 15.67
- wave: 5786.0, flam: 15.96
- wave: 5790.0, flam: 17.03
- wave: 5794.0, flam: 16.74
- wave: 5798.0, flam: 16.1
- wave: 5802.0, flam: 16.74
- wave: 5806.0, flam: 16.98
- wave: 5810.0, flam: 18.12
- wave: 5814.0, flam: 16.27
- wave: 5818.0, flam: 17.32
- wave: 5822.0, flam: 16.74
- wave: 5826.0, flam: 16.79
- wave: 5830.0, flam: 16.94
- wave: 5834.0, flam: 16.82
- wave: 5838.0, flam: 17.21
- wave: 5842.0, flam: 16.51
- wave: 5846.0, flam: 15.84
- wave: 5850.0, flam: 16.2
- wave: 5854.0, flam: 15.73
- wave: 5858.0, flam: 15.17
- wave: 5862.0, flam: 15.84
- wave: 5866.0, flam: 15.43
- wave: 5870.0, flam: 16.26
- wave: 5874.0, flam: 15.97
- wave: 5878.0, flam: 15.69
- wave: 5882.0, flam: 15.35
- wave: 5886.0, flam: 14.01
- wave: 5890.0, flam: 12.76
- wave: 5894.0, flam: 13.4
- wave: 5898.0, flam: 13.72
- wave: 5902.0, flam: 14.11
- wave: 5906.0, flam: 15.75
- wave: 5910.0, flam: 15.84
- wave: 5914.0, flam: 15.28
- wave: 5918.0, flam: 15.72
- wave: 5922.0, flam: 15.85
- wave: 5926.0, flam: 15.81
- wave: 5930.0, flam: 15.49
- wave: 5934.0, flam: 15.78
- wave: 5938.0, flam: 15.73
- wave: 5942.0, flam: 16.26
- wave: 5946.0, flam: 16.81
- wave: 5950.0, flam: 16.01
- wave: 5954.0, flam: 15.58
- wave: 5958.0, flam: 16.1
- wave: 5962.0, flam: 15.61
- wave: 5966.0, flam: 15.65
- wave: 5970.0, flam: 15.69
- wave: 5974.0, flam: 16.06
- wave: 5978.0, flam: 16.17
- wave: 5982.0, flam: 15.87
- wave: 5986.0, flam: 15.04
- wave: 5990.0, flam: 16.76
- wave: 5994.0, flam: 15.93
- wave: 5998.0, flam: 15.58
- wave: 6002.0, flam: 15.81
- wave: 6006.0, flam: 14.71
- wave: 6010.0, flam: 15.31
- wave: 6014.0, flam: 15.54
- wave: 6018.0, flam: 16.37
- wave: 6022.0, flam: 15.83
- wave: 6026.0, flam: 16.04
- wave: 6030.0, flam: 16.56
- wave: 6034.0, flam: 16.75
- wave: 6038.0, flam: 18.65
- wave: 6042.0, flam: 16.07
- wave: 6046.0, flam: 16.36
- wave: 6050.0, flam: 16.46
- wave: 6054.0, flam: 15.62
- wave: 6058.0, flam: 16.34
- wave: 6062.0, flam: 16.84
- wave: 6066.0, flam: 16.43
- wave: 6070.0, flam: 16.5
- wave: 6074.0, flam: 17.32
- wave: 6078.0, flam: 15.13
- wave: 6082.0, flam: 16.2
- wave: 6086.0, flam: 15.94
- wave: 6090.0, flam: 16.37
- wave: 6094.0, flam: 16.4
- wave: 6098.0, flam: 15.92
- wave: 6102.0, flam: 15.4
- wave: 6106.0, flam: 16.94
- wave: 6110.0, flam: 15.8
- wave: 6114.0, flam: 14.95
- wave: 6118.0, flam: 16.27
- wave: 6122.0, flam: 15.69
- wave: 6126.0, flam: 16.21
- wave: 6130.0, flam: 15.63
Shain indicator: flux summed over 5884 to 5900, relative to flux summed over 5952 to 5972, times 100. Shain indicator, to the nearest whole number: 69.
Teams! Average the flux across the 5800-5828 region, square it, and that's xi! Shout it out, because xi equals 289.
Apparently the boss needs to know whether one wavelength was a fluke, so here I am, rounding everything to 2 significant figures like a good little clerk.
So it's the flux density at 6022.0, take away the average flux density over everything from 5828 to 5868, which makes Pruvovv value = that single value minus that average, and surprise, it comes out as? -0.34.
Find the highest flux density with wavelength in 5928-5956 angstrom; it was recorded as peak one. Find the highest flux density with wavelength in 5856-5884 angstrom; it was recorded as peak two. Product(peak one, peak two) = 273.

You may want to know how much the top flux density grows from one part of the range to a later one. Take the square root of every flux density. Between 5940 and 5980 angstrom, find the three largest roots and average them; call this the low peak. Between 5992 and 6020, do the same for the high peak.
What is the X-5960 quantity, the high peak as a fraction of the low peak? 0.99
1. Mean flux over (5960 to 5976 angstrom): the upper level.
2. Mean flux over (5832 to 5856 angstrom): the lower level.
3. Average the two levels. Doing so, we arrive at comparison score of 16.1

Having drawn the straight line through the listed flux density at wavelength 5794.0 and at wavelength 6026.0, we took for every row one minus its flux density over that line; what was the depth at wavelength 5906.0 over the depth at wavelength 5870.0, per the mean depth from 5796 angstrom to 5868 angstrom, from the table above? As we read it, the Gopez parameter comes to 309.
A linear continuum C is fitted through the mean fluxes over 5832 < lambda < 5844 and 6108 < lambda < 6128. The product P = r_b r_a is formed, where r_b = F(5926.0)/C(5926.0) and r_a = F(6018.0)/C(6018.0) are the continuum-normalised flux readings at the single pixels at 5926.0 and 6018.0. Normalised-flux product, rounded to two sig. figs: 0.97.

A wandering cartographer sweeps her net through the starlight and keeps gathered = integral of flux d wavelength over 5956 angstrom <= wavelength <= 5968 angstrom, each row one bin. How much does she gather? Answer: 189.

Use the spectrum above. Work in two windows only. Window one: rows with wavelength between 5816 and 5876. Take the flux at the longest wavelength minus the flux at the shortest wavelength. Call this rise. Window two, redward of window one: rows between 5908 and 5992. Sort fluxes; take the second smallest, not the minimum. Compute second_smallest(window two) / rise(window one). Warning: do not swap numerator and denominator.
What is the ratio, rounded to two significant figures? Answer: -11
